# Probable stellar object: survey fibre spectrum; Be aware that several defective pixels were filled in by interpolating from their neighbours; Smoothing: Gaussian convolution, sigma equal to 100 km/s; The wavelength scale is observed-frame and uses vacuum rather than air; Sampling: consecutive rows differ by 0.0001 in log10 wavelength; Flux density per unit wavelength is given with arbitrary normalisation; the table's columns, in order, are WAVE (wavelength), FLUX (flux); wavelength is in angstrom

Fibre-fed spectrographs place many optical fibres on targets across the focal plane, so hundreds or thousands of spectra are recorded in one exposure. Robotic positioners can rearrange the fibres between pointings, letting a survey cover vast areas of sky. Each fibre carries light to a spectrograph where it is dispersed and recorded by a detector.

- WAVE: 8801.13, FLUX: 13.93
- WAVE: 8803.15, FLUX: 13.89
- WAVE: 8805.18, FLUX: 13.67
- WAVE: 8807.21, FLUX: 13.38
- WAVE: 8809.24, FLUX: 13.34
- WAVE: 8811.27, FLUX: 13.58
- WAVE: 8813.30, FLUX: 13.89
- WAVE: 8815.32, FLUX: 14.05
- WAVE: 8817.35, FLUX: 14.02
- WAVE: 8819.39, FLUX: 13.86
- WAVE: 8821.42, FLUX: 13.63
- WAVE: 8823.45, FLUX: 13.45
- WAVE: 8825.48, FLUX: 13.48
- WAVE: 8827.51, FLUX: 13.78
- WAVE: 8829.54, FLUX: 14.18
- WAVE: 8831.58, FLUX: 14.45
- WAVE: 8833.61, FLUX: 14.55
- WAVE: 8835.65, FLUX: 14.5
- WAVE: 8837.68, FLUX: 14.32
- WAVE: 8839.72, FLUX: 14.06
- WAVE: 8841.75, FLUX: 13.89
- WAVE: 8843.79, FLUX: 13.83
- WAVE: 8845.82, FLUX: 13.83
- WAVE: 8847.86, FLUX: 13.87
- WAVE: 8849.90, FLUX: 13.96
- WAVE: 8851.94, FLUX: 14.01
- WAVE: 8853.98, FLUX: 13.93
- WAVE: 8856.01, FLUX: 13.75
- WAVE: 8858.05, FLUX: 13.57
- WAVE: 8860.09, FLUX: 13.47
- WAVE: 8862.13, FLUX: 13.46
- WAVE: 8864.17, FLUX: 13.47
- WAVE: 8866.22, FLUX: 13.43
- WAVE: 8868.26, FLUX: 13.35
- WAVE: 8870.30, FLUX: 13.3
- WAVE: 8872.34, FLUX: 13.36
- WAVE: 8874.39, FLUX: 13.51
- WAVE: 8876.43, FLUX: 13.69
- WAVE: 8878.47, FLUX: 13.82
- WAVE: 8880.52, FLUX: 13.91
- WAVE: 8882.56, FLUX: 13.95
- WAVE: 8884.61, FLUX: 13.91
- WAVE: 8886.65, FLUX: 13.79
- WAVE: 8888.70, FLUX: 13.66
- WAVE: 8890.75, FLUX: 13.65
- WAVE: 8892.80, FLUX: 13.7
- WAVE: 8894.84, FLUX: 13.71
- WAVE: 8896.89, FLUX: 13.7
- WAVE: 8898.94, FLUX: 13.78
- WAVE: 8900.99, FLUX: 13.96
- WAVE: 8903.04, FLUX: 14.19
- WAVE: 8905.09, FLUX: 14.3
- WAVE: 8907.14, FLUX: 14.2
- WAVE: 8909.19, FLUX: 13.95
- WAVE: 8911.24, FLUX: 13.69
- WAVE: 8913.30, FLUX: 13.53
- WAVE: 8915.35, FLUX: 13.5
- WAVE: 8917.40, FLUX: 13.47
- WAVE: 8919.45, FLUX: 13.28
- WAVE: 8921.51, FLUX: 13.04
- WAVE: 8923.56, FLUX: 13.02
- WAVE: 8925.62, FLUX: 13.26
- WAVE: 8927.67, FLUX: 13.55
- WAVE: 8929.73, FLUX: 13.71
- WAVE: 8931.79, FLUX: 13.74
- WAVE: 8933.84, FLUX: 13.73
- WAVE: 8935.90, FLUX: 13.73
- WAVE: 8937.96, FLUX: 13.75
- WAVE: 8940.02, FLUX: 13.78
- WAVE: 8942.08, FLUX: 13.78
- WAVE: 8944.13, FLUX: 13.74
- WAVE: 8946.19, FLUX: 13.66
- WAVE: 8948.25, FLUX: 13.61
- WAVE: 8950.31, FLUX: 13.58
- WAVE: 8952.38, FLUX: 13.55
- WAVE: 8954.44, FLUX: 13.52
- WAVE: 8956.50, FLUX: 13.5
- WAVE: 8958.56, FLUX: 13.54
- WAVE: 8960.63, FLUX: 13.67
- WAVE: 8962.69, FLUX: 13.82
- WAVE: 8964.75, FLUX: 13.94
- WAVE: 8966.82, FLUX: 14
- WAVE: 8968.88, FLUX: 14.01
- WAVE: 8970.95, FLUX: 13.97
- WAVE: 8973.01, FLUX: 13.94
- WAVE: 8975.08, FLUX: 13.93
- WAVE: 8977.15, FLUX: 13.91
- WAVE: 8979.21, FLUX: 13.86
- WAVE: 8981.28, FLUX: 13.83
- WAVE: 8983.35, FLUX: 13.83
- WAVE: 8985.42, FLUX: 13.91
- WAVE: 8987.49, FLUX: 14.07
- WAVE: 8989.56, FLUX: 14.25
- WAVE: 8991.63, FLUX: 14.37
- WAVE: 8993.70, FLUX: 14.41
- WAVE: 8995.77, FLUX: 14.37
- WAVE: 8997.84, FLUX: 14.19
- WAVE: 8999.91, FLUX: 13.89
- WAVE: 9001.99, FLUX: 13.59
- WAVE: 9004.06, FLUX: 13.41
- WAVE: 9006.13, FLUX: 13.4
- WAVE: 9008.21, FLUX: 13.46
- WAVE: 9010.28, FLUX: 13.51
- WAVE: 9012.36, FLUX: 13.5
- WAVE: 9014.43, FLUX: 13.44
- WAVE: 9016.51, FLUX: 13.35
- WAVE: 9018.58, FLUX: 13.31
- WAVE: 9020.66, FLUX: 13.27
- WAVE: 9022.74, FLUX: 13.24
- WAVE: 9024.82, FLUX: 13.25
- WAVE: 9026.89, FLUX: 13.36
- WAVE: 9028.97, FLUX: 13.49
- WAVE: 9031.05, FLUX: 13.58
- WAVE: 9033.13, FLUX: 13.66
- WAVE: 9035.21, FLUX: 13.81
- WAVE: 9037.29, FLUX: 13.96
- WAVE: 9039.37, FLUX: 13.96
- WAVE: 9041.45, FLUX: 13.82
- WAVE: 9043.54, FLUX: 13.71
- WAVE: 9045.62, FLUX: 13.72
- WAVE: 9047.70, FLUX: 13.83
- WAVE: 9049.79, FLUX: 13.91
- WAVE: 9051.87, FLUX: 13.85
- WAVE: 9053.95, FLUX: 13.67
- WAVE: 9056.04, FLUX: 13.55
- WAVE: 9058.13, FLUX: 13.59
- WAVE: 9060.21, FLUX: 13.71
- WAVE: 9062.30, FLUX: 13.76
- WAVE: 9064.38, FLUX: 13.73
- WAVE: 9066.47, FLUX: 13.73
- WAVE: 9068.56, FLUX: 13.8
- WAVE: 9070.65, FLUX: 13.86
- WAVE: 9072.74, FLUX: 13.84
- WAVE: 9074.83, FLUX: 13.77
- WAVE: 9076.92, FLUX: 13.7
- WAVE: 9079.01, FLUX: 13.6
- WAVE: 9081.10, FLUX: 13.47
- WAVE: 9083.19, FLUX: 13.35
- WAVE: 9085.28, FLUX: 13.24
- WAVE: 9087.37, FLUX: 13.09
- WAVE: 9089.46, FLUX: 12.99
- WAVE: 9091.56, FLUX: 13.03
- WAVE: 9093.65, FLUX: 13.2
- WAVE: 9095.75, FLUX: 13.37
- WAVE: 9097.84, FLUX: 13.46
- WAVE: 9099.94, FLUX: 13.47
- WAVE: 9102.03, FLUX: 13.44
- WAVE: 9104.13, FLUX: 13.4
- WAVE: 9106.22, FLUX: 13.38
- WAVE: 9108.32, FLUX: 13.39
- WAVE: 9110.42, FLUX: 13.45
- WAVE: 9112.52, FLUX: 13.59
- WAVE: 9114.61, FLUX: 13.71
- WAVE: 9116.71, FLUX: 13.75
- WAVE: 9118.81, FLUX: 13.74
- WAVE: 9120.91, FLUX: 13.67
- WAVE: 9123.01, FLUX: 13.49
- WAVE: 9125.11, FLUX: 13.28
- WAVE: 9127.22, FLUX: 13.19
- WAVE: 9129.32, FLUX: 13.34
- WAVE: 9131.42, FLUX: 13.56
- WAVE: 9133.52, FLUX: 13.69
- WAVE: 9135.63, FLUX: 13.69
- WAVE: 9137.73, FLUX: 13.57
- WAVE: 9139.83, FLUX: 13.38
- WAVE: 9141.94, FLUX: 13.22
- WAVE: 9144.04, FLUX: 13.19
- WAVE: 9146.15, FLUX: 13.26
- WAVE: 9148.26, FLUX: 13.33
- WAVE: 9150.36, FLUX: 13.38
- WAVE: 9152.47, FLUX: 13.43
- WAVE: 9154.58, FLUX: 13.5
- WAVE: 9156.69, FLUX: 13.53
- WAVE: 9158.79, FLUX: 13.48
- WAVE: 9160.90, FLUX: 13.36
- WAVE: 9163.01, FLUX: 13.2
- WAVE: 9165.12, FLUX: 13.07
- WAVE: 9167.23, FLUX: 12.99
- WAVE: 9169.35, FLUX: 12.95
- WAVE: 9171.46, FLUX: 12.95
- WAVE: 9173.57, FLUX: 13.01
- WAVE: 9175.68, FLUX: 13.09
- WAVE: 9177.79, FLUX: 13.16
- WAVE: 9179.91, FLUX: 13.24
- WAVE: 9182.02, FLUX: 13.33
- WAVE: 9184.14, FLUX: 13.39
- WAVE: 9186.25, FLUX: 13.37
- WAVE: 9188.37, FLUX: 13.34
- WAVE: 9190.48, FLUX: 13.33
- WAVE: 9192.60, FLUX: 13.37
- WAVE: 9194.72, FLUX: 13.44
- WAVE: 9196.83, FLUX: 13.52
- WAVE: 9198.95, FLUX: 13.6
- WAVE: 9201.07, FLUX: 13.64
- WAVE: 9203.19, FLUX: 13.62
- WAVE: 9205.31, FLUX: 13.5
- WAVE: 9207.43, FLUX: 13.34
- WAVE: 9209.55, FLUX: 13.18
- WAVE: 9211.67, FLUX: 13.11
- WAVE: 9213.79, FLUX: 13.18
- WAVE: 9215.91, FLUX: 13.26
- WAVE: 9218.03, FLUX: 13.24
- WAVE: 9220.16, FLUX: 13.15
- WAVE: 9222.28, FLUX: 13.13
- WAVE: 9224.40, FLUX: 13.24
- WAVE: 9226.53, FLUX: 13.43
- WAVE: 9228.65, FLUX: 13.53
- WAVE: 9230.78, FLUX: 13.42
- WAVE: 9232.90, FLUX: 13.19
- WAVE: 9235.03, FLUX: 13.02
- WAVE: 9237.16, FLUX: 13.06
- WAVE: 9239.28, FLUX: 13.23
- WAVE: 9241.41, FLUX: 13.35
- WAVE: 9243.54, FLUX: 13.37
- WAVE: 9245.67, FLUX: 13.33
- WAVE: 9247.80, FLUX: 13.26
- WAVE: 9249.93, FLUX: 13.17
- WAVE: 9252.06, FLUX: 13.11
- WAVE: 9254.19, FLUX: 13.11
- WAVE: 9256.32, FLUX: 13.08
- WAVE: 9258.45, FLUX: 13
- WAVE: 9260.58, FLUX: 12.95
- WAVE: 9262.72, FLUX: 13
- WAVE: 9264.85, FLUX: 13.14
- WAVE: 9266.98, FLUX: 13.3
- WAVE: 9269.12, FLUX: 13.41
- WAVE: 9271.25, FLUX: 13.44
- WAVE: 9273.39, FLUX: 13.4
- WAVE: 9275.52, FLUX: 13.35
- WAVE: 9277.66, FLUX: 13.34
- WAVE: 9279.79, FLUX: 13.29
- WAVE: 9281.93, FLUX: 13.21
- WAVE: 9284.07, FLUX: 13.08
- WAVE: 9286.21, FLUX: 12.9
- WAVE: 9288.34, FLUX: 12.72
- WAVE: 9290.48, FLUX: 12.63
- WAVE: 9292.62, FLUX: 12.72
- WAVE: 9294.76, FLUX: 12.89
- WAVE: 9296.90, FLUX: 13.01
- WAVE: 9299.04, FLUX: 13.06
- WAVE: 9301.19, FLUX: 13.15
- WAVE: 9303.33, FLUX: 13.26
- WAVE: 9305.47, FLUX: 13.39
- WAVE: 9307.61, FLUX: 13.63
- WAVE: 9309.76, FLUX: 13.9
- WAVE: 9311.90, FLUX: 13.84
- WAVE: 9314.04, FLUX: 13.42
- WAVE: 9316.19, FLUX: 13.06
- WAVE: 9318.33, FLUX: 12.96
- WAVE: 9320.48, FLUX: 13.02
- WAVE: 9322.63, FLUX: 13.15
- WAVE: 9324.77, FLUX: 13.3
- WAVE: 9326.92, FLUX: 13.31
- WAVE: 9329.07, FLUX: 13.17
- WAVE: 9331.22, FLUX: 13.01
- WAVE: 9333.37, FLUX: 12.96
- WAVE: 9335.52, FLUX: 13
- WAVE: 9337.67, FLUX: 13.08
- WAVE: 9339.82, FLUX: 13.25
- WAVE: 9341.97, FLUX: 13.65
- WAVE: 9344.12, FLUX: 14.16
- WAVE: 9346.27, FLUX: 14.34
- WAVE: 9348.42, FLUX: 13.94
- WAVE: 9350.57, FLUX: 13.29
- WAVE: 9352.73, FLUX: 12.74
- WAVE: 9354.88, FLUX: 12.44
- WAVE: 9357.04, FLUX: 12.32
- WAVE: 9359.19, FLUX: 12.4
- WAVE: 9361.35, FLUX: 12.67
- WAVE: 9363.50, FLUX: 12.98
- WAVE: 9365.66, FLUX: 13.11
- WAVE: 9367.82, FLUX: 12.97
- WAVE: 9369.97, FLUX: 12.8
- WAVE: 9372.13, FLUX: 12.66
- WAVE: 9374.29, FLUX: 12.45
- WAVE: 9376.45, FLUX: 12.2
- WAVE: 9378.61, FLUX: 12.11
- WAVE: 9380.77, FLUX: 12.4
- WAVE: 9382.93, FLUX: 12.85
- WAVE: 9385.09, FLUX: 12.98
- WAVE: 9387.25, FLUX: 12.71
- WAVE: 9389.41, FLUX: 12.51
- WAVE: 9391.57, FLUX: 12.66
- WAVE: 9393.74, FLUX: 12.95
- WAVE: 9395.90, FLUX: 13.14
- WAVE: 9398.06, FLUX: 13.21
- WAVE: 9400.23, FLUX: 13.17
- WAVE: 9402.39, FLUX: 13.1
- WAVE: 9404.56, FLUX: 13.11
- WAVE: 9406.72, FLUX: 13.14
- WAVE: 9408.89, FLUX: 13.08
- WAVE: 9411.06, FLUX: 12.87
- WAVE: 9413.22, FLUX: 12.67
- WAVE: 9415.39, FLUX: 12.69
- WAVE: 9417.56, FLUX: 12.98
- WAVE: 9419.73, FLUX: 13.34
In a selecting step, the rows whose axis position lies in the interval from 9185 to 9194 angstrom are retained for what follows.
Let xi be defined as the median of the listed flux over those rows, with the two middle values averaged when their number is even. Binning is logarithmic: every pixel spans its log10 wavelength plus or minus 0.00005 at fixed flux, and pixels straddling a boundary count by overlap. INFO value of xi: 13.4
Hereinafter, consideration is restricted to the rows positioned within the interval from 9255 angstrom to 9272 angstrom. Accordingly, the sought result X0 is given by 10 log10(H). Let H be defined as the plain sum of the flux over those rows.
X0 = 20.23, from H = 105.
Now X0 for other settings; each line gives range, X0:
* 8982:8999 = 20.55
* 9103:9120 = 20.35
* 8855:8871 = 20.33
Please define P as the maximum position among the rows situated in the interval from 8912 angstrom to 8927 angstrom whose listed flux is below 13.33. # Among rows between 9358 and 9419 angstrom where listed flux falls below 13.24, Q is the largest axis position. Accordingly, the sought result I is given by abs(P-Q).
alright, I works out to 491.9 angstrom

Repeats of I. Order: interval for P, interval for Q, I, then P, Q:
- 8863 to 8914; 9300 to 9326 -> 452.3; 8870.30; 9322.63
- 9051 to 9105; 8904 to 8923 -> 172.1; 9093.65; 8921.51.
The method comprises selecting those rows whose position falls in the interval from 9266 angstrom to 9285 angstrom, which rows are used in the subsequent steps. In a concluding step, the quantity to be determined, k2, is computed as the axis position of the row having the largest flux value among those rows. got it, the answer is 9271.25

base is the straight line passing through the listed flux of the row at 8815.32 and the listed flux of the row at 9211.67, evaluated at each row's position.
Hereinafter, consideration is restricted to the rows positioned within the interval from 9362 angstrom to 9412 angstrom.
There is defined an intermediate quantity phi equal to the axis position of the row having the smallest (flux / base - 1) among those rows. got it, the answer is 9378.61 angstrom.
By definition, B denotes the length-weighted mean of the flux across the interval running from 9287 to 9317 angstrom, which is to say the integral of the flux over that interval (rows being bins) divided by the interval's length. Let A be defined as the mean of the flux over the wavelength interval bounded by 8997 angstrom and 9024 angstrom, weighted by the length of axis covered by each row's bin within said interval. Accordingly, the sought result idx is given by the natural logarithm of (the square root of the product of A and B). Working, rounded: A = 13.5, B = 13.2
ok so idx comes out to 2.59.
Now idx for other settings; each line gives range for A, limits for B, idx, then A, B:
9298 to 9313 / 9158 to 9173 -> 2.59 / 13.5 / 13.1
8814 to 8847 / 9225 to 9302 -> 2.61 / 14.0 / 13.2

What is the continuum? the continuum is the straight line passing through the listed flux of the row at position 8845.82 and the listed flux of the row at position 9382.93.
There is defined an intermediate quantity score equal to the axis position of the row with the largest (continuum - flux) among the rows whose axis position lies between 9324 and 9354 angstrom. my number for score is 9352.73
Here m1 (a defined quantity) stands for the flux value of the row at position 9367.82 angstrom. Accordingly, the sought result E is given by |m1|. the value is 13.0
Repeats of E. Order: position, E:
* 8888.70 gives 13.7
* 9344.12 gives 14.2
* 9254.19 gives 13.1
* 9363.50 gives 13.0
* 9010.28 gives 13.5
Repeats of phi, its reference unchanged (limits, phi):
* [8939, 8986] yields 8956.50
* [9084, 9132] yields 9089.46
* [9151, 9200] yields 9169.35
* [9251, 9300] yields 9290.48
